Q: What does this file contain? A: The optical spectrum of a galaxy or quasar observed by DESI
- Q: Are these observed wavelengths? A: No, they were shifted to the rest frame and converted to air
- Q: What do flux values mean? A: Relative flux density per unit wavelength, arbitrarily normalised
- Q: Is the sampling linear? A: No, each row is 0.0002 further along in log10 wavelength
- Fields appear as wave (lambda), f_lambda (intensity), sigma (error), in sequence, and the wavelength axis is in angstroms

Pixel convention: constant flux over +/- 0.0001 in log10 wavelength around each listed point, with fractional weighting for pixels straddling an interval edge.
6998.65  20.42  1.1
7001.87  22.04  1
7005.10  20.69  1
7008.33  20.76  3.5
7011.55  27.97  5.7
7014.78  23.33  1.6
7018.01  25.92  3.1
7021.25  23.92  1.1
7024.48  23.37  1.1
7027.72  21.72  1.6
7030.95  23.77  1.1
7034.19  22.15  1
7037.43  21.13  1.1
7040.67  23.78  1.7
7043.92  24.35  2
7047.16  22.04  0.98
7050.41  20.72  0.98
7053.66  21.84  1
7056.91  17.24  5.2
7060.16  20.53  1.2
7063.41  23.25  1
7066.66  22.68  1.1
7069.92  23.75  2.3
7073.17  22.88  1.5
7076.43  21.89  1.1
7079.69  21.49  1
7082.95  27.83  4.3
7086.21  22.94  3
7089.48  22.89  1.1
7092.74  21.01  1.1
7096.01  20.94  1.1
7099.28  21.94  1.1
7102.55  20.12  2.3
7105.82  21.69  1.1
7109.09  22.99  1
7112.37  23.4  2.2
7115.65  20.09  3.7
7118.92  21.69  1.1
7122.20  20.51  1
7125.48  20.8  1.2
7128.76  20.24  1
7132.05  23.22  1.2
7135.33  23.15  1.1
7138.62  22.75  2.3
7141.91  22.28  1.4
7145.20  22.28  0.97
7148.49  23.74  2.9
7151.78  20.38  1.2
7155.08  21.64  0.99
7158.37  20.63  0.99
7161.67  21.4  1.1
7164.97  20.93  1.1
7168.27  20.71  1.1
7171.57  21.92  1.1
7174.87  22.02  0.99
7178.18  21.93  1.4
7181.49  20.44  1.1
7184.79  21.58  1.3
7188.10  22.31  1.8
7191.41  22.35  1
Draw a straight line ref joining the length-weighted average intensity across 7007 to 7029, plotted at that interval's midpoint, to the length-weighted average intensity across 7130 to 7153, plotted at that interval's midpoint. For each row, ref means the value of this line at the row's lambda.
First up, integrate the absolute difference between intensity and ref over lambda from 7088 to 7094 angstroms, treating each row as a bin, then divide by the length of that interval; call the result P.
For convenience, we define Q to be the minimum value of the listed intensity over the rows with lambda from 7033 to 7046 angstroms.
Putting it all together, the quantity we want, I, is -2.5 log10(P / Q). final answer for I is 3.2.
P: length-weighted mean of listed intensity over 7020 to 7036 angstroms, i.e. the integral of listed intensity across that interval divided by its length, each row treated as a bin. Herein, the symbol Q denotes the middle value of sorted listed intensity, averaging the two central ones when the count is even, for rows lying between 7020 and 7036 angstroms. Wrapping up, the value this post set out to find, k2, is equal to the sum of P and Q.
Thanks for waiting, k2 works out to 46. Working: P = 23.0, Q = 23.4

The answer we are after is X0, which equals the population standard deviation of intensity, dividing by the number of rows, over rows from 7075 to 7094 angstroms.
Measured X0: 2.3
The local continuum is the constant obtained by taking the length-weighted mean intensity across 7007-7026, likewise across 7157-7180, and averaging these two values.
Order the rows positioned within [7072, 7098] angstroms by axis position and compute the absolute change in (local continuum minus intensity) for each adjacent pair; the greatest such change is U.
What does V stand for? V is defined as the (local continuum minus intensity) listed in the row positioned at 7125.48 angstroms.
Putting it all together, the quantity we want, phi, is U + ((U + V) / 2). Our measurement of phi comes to 10.5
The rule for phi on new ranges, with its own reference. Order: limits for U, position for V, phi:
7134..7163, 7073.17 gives 5.0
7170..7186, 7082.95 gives -0.3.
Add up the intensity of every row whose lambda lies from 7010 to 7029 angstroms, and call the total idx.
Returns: 146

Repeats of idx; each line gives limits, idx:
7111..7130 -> 127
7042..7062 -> 127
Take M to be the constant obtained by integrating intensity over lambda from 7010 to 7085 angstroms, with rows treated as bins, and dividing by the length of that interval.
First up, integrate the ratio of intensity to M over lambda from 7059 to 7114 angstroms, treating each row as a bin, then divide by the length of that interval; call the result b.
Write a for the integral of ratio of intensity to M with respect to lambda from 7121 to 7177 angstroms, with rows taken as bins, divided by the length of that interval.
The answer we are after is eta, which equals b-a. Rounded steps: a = 0.946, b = 0.98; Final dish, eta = 0.04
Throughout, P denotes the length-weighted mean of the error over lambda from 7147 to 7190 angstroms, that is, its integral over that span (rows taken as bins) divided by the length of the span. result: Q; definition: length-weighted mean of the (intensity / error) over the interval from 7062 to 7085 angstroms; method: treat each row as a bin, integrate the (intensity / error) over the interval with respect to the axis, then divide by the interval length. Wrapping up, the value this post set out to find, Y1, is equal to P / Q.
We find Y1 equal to 0.079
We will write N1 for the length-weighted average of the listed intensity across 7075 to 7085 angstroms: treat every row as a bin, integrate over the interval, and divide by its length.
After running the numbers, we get 23.7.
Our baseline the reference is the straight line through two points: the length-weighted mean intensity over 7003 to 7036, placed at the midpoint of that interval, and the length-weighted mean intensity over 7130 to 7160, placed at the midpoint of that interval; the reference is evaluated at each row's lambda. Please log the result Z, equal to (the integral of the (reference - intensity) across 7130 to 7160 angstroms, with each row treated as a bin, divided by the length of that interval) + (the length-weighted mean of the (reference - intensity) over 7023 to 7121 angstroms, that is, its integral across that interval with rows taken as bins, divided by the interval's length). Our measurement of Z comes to 0.66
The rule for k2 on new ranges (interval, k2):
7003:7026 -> 47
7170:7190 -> 44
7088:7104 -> 42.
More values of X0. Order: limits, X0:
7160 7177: 0.5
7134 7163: 1.1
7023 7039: 1.0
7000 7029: 2.3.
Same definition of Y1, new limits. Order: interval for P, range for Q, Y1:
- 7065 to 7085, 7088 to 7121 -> 0.115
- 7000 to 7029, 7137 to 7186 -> 0.123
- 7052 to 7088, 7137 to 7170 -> 0.118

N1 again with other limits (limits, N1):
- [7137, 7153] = 22.3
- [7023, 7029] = 22.6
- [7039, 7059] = 21.6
